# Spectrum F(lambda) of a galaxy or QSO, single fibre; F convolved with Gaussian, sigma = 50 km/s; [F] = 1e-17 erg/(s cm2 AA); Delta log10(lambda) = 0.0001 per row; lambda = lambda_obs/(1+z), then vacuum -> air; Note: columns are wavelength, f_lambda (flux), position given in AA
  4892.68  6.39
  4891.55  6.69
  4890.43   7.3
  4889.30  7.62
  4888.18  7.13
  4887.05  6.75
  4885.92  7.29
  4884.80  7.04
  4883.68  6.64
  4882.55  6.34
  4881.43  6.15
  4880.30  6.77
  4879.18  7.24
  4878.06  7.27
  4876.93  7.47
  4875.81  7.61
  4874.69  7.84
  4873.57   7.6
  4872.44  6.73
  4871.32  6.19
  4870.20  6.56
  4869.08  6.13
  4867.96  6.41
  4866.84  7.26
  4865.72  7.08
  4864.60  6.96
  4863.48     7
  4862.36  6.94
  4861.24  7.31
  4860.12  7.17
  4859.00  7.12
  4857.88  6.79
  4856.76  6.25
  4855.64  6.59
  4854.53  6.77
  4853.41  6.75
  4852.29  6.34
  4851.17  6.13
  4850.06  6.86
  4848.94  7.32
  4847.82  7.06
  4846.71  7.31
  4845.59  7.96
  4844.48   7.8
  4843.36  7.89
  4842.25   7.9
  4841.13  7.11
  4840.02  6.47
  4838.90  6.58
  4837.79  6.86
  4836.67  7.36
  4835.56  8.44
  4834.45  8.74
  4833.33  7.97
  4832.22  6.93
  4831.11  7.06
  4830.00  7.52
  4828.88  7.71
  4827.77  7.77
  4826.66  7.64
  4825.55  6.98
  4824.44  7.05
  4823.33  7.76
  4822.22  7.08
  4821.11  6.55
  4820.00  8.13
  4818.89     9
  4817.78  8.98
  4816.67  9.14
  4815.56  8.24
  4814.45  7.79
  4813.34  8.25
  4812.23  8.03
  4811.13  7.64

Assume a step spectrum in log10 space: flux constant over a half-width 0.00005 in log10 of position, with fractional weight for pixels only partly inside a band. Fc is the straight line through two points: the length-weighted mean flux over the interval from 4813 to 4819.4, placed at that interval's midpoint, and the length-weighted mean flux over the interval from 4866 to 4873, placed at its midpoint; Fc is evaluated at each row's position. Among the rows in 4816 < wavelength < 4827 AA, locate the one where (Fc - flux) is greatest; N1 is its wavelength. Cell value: 4821.11 AA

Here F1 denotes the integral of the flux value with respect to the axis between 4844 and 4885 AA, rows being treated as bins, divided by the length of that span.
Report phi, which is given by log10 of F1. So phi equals 0.841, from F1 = 6.94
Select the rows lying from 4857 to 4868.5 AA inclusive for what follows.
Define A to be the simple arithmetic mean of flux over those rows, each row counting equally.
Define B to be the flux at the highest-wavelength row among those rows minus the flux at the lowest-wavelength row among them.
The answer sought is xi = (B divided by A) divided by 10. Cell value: -0.005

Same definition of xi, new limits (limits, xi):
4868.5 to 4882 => 0.000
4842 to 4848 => -0.011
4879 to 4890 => 0.006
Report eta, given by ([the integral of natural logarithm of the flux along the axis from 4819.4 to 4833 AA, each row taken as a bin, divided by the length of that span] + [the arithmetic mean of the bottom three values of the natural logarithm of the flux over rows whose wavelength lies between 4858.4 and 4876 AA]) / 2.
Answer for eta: 1.913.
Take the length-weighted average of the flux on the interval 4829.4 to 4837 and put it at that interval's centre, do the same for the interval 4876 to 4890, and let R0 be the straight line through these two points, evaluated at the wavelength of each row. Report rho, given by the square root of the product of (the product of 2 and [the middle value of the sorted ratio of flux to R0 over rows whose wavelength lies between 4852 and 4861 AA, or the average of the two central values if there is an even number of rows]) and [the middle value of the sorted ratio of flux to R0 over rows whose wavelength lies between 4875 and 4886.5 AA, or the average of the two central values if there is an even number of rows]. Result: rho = 1.36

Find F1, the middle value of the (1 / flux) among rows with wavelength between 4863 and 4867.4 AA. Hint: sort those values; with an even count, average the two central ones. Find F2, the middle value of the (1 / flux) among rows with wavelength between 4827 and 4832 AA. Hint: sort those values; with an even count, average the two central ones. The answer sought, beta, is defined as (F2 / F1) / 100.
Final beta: 0.0092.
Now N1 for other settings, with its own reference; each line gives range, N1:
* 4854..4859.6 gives 4856.76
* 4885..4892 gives 4887.05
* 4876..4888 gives 4881.43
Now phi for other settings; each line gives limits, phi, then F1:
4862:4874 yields 0.832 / 6.79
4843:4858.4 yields 0.844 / 6.98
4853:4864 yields 0.837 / 6.87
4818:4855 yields 0.868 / 7.37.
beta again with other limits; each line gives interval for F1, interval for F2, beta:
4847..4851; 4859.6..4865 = 0.0101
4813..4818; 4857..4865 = 0.0118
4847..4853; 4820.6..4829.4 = 0.0093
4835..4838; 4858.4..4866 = 0.0104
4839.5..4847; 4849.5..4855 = 0.0116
